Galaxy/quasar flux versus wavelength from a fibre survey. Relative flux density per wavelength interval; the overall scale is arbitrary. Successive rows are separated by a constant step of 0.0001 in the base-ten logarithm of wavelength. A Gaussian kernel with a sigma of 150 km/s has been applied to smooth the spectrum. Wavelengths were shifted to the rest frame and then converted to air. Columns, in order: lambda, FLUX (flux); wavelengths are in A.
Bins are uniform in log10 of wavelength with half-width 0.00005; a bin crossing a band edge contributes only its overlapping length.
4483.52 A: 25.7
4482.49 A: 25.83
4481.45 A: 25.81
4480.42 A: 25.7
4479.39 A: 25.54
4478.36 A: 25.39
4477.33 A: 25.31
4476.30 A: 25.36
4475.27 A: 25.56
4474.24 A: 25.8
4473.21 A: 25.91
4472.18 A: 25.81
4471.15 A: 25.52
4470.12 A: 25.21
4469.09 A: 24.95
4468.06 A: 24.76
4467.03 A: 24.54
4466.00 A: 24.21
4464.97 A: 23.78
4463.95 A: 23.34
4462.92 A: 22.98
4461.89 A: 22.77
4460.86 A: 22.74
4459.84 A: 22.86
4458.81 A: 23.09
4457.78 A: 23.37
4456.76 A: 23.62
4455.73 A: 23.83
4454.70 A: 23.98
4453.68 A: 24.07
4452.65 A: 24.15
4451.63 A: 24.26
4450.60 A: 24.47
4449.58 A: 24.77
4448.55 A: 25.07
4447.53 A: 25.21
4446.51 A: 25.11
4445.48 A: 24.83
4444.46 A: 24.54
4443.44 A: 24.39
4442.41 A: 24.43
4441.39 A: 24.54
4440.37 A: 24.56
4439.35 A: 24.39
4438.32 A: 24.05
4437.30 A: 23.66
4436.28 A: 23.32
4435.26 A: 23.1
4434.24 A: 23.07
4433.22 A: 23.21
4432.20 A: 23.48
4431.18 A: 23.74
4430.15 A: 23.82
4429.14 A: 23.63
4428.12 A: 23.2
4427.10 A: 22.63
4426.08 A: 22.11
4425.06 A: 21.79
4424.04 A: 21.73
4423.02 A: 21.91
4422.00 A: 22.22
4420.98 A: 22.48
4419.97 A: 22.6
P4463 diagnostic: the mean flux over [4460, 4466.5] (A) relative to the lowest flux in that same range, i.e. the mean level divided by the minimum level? 1.02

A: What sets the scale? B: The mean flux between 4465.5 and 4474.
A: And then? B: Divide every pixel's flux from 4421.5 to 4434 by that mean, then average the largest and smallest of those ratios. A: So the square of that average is 0.82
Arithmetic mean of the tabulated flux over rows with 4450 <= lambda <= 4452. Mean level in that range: 24.4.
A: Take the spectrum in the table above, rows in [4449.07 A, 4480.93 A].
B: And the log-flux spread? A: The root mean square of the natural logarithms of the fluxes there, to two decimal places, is 3.20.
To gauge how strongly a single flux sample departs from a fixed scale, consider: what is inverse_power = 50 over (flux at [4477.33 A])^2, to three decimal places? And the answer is 0.078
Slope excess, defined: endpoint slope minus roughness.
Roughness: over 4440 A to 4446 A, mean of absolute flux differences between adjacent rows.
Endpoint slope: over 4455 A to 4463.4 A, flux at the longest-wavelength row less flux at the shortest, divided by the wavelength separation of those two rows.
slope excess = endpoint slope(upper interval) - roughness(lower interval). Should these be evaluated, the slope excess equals -0.24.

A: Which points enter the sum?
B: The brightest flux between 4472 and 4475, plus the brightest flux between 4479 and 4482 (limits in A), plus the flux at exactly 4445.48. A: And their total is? 77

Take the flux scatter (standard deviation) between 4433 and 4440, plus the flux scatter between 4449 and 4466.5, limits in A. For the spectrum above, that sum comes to 1.1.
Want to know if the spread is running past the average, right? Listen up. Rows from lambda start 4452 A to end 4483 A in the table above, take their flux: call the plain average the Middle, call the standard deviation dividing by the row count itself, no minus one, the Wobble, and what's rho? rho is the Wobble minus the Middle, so -23.45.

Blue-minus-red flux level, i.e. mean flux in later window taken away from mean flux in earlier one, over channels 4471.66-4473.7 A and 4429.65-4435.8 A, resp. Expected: -2.5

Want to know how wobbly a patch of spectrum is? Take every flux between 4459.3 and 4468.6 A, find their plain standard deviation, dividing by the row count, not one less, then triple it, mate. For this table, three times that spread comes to 2.25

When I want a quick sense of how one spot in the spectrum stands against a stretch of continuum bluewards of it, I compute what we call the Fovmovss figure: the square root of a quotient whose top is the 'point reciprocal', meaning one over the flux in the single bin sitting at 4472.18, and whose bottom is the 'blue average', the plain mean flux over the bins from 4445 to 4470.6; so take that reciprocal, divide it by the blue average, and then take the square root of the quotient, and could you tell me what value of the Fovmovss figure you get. 0.0401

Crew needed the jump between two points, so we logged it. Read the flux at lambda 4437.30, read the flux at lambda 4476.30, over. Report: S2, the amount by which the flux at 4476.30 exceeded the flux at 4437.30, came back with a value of 1.7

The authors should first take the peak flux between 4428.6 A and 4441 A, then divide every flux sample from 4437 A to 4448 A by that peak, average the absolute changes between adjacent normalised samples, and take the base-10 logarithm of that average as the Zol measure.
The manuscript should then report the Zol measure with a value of -2.11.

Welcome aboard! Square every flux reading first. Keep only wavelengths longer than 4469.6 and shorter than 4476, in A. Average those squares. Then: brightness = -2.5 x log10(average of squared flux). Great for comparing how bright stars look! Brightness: -7.04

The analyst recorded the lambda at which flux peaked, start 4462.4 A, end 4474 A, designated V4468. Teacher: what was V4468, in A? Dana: 4473.21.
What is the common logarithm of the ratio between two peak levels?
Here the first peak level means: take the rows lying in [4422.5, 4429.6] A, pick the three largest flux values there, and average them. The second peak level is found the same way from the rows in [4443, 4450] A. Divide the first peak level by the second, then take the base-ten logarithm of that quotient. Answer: -0.04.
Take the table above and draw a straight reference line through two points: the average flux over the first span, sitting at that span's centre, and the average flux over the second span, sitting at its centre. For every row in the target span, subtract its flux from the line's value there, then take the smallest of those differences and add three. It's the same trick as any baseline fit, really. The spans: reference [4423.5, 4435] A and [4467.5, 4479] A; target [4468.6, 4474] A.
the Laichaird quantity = 2.5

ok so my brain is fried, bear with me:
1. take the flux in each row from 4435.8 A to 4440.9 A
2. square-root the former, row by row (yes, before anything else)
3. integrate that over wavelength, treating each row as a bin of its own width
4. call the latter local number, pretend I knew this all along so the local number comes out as 25.0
